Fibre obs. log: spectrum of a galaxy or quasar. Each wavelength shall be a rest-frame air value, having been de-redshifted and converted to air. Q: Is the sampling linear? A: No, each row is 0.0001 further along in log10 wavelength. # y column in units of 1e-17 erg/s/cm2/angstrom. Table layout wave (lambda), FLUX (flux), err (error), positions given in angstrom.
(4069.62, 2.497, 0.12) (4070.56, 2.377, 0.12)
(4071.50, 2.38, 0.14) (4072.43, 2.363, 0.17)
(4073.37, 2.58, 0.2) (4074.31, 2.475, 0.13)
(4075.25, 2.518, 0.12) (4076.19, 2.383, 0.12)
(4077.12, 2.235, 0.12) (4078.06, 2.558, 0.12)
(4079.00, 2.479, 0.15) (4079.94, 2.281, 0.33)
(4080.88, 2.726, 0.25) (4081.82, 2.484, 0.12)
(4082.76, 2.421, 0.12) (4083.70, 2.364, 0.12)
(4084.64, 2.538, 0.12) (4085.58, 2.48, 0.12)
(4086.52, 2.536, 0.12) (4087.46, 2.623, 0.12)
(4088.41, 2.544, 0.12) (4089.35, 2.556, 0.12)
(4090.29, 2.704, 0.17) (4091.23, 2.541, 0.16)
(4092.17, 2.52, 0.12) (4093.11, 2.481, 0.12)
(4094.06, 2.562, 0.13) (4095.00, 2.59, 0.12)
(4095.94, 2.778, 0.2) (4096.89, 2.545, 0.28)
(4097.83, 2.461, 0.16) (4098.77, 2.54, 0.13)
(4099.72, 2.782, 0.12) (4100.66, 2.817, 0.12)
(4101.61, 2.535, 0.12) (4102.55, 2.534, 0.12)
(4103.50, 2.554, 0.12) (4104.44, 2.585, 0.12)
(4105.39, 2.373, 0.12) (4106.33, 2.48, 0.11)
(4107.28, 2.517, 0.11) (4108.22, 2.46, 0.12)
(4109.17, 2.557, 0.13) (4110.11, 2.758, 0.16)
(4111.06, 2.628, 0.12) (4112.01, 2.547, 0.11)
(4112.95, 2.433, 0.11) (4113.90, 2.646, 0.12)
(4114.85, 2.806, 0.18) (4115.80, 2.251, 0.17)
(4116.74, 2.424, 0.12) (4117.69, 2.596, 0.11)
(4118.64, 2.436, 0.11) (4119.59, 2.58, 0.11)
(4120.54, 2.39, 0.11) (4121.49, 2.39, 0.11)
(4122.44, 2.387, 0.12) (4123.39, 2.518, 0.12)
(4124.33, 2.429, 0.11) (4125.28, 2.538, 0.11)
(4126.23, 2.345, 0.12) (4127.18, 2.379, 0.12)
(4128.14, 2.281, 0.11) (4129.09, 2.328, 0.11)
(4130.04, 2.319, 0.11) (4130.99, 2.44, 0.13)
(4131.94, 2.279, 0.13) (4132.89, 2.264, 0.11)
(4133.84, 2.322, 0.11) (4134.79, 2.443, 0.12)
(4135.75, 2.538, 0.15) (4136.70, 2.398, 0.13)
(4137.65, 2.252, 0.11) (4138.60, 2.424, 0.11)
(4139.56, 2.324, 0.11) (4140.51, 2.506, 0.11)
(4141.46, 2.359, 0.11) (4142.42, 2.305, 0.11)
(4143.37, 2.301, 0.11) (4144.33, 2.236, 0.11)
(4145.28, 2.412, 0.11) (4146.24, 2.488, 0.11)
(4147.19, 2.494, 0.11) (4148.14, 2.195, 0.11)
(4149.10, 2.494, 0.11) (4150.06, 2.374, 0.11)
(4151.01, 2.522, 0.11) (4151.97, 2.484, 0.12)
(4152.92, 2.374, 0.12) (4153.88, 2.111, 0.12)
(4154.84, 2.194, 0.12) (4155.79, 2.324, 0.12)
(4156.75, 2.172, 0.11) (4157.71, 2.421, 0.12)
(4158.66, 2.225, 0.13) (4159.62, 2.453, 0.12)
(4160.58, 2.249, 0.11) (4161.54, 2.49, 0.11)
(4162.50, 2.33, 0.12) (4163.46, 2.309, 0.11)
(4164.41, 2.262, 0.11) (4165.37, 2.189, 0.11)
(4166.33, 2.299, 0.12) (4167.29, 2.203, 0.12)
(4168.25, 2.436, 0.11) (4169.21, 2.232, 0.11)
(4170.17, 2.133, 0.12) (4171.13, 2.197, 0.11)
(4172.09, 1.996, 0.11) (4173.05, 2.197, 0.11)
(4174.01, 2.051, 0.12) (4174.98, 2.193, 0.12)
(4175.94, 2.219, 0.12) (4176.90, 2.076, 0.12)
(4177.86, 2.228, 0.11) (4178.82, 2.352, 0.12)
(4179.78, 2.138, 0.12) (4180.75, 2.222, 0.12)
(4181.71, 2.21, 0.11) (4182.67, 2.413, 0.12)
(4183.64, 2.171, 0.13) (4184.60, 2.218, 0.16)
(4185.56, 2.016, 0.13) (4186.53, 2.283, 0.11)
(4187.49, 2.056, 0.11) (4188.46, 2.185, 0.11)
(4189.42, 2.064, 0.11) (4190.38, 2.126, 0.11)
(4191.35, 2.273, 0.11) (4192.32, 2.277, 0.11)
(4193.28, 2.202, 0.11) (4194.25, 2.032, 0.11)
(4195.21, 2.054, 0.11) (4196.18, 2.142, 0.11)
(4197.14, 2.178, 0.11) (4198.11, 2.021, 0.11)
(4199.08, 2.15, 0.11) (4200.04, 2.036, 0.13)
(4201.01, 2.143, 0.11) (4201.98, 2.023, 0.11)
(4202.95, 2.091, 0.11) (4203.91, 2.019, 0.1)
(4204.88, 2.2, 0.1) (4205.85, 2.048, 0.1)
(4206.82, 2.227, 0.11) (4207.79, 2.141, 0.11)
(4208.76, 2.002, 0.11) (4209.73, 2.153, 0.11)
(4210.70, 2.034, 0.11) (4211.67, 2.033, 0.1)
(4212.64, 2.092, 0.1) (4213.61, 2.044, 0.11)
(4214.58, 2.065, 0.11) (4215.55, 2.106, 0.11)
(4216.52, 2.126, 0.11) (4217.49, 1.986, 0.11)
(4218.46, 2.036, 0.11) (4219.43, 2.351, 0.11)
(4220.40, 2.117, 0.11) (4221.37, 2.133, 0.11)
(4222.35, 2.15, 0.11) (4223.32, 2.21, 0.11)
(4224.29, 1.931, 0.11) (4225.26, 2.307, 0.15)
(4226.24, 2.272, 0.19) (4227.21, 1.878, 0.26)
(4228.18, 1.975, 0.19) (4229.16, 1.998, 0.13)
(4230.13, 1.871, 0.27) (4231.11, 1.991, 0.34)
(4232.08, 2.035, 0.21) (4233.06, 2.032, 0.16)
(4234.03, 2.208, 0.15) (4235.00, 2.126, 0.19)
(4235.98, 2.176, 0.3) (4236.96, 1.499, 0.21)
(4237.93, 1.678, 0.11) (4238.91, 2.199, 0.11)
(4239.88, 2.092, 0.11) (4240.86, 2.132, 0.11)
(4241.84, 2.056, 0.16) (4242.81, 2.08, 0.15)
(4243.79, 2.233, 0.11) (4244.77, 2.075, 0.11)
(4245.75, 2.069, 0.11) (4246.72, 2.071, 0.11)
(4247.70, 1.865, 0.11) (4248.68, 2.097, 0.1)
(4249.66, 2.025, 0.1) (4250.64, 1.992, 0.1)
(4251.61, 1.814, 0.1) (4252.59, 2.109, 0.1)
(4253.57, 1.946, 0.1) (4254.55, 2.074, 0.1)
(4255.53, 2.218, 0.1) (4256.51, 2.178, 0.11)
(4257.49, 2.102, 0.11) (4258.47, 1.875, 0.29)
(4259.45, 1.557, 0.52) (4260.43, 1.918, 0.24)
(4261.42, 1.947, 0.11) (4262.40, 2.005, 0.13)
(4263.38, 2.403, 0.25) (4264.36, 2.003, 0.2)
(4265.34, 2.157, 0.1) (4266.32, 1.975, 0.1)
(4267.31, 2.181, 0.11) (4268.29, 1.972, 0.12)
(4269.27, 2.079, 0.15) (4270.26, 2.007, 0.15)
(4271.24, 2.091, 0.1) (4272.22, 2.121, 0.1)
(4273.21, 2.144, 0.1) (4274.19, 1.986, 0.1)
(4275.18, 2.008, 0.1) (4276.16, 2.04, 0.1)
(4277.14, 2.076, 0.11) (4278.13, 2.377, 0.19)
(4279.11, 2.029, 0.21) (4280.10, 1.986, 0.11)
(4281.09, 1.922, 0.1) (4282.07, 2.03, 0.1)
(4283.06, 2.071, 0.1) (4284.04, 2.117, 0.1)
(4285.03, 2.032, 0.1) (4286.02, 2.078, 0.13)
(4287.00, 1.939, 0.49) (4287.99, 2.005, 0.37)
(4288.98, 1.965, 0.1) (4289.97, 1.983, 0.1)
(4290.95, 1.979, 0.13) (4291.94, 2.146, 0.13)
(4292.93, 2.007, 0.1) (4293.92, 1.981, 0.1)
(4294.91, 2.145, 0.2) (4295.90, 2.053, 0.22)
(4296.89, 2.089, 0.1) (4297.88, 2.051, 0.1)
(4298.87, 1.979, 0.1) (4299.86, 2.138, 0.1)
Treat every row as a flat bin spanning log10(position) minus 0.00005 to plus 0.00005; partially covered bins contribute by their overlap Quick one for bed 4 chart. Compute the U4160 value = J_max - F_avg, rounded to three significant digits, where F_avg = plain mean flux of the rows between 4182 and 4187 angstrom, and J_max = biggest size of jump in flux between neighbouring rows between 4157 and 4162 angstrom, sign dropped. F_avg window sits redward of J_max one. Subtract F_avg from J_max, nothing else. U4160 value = -1.98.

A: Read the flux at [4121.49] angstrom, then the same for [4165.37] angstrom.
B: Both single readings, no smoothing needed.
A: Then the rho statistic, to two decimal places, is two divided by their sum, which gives 0.44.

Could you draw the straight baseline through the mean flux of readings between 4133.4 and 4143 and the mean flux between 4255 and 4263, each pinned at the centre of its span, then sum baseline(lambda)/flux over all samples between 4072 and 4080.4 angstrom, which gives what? 10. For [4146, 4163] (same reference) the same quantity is 18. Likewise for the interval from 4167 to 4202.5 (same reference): 38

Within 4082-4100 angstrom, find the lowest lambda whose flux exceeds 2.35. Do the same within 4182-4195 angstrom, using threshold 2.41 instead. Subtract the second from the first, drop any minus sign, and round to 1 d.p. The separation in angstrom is 99.9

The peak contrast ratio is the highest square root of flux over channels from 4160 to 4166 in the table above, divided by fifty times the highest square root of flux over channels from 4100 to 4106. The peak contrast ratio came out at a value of 0.0188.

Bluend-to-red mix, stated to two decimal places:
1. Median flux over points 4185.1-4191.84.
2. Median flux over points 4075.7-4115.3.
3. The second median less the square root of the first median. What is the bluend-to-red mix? 1.08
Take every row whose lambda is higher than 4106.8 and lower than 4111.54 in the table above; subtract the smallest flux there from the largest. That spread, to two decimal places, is 0.30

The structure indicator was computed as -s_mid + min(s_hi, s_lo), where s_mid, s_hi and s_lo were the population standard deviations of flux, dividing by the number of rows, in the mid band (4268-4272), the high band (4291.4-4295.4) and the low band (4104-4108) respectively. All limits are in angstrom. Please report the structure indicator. 0.027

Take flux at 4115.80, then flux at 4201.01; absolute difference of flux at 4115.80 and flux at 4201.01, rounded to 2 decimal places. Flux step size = 0.11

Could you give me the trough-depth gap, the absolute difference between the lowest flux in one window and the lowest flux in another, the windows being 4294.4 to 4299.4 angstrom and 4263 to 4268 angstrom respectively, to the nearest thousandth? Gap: 0.004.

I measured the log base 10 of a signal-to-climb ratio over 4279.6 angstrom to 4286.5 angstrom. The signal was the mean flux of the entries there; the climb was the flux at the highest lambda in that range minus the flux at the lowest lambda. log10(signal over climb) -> 1.3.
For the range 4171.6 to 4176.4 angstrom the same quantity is 1.0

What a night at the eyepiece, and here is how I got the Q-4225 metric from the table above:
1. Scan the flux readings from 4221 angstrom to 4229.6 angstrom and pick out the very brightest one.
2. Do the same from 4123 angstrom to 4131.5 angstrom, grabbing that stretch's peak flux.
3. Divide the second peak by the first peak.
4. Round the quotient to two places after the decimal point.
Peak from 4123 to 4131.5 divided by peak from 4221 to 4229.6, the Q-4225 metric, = 1.10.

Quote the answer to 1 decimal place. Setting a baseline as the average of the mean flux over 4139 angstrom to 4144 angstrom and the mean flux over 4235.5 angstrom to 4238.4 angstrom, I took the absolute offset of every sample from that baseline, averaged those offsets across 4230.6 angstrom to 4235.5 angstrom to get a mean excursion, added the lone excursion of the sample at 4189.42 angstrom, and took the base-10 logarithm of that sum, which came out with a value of -1.1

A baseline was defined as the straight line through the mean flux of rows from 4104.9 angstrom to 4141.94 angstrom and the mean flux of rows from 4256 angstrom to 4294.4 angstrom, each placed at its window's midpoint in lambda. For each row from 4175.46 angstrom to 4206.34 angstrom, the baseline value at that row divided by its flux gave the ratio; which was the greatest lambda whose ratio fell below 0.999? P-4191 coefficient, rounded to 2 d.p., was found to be 4192.32 angstrom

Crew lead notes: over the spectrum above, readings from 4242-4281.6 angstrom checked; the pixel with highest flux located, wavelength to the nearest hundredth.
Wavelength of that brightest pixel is 4263.38 angstrom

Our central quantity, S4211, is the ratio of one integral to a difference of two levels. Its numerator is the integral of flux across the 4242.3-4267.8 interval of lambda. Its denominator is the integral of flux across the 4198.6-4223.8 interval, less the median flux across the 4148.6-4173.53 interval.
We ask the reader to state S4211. 1.02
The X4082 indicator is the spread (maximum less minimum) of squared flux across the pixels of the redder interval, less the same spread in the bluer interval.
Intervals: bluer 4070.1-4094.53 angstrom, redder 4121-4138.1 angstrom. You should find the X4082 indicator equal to -1.1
